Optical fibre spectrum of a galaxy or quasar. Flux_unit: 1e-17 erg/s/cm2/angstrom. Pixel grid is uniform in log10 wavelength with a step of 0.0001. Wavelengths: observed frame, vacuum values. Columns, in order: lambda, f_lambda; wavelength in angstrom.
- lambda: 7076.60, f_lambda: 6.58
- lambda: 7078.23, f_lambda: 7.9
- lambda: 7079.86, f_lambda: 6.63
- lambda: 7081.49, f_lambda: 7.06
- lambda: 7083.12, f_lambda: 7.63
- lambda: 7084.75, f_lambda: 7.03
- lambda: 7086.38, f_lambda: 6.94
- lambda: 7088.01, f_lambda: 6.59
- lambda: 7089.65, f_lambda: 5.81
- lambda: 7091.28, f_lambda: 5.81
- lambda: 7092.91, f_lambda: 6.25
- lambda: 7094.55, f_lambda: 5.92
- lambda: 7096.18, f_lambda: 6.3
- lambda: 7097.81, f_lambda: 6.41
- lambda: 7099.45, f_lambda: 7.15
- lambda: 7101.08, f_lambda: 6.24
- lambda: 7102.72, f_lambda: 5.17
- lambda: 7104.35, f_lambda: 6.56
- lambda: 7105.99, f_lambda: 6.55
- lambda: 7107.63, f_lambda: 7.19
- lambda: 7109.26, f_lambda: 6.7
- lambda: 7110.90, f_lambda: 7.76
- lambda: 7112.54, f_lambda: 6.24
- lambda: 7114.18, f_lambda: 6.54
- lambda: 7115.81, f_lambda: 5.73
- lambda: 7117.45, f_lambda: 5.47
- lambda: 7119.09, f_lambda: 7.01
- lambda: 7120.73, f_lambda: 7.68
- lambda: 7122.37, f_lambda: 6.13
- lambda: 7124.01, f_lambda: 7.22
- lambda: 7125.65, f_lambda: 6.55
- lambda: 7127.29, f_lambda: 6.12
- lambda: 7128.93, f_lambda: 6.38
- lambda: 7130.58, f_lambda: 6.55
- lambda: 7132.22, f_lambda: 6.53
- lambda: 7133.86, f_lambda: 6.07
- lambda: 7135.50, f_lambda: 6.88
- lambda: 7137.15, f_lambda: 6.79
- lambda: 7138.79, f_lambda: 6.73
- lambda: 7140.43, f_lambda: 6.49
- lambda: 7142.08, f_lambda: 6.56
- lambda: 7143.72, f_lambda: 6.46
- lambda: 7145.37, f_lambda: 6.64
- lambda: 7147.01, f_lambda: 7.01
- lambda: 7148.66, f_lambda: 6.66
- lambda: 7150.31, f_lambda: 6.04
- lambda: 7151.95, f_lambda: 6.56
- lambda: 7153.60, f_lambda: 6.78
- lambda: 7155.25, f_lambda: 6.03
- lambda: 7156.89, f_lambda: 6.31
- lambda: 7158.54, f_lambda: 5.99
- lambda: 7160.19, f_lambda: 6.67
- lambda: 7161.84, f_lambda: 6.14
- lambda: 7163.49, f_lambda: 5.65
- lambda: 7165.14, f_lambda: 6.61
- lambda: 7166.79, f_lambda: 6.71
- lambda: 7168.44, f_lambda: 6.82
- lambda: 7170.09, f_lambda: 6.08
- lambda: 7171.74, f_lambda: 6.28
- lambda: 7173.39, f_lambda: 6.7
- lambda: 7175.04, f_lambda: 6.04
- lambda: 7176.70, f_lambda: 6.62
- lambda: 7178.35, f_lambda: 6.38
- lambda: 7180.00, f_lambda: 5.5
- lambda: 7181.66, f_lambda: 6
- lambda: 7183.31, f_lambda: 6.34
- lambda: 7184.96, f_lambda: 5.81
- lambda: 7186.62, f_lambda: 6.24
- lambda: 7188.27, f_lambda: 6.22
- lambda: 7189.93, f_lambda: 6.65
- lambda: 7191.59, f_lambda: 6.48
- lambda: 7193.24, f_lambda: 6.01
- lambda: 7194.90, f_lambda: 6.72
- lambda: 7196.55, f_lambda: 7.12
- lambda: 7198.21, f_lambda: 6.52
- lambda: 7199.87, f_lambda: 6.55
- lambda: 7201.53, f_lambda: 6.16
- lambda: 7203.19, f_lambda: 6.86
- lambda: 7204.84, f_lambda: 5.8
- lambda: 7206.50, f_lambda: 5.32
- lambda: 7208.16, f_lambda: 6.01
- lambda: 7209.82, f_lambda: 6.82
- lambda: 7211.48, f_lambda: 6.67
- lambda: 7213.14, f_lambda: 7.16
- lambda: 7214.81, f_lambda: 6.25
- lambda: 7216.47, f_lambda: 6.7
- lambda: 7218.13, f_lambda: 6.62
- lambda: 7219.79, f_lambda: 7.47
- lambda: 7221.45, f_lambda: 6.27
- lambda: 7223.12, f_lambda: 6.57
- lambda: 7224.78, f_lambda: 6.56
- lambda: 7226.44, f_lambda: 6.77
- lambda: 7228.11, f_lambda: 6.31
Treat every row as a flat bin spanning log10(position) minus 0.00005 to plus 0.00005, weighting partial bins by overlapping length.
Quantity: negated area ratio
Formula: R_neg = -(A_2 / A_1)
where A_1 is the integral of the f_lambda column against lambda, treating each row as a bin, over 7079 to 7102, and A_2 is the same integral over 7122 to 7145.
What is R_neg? -1.00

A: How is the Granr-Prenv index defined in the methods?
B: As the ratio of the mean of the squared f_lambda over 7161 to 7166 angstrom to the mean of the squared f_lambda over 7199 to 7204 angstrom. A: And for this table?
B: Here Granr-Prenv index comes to 0.89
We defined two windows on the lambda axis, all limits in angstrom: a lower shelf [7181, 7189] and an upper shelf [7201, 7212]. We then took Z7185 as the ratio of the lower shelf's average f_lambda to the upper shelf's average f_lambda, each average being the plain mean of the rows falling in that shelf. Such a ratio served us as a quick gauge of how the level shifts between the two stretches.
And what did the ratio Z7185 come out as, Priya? 0.98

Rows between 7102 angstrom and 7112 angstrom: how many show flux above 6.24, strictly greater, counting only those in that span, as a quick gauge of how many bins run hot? 5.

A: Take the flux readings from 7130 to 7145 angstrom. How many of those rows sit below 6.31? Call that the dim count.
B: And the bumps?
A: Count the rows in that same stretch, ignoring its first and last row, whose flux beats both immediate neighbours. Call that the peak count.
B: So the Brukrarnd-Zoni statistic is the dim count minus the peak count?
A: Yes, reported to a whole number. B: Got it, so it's -1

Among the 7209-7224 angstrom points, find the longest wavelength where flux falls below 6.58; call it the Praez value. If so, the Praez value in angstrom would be 7223.12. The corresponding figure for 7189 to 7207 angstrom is 7206.50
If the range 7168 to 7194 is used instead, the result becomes 7193.24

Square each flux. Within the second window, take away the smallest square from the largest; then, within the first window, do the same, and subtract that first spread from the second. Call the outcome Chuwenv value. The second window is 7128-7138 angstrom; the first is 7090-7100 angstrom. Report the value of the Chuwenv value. -6.9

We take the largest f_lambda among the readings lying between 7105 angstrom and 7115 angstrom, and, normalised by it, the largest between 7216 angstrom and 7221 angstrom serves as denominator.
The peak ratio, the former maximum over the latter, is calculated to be 1.04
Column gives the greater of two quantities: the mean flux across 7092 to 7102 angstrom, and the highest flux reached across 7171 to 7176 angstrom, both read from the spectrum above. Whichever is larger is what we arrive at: 6.70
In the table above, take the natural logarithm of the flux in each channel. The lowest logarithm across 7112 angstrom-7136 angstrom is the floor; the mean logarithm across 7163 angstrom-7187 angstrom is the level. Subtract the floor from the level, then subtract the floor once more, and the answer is -1.57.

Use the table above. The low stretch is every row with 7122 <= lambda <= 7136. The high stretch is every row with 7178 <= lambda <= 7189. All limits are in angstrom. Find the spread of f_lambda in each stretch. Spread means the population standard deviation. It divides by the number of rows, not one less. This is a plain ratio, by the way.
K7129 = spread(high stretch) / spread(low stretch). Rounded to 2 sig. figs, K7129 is 0.83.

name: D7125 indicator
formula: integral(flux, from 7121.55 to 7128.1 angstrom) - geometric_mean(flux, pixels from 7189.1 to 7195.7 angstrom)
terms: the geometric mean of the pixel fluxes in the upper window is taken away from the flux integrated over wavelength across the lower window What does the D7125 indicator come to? 36.2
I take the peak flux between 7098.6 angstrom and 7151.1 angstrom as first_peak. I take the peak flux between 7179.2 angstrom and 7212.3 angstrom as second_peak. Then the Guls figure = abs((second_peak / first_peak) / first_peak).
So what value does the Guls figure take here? 0.118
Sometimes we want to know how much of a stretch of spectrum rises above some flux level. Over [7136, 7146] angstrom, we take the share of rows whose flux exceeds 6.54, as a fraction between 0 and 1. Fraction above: 0.67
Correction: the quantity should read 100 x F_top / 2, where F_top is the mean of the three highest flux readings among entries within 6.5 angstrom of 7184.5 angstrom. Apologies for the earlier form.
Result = 323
